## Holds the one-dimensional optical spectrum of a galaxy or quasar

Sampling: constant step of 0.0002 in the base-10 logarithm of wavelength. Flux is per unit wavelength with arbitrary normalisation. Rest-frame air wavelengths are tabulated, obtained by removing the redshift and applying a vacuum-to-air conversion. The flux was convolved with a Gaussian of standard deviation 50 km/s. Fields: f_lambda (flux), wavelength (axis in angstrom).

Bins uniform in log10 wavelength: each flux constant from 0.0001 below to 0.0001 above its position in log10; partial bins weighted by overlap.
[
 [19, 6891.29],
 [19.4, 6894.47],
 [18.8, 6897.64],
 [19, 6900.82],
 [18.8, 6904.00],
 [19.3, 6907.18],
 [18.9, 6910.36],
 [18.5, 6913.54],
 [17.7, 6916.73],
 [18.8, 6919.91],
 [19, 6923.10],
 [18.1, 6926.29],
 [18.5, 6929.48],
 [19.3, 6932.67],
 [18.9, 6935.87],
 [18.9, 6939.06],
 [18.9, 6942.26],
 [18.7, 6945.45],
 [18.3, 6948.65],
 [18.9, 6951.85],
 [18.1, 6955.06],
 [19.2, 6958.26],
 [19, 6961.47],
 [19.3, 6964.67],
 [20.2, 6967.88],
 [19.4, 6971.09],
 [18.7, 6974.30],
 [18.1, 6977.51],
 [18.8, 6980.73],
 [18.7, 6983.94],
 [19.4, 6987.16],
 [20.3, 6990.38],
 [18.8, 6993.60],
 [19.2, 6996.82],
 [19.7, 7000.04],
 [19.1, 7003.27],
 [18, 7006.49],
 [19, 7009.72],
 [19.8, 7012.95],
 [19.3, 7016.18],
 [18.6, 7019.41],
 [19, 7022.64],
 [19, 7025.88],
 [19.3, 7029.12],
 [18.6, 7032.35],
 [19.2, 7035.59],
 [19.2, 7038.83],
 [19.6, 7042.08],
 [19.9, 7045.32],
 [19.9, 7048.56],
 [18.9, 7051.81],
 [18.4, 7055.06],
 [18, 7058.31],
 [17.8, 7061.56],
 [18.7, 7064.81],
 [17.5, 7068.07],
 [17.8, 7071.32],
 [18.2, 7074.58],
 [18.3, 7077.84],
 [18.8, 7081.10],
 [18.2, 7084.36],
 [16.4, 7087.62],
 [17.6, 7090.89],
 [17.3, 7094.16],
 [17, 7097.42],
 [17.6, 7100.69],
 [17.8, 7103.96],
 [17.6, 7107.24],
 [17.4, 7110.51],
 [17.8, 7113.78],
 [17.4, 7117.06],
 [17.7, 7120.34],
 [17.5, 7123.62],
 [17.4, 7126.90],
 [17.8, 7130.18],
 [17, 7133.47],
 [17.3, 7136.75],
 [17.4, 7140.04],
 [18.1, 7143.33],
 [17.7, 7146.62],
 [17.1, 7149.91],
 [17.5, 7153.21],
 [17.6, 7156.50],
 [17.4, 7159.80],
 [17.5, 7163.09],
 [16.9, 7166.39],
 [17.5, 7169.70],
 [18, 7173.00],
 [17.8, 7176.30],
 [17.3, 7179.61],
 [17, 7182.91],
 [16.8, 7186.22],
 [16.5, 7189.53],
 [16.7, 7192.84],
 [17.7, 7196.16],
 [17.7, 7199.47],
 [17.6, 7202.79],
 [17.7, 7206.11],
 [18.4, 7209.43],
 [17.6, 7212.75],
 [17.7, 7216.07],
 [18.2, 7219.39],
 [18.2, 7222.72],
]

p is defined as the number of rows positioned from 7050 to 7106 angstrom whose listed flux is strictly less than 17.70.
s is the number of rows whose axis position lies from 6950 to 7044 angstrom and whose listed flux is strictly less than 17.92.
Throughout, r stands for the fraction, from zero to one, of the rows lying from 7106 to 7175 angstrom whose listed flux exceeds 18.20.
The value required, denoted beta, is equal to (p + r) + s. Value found 6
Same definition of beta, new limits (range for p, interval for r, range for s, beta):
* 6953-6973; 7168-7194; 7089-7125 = 11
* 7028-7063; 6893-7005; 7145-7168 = 8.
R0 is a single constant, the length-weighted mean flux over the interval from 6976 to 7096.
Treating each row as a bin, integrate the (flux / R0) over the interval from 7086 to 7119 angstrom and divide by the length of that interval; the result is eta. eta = 0.93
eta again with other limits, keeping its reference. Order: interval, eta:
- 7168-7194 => 0.92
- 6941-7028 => 1.02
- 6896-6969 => 1.01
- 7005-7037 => 1.01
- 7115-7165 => 0.94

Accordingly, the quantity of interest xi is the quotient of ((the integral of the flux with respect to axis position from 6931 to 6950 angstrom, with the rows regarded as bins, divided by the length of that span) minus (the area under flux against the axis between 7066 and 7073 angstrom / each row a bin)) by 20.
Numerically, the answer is -5.3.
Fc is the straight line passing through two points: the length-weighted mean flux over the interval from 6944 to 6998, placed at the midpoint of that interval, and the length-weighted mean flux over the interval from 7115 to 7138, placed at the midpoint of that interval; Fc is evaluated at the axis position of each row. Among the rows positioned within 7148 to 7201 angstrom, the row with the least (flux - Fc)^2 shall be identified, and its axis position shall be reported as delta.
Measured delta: 7186.22 angstrom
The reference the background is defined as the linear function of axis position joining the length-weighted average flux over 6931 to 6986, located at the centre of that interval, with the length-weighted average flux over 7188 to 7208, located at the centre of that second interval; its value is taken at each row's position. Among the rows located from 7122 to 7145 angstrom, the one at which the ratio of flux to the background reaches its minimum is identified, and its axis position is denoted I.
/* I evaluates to 7133.47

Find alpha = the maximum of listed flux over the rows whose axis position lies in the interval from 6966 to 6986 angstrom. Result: 20.2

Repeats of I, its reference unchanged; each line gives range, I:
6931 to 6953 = 6948.65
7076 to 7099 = 7087.62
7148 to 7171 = 7166.39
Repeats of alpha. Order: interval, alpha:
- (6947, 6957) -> 18.9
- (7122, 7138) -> 17.8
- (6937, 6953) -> 18.9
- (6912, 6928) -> 19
